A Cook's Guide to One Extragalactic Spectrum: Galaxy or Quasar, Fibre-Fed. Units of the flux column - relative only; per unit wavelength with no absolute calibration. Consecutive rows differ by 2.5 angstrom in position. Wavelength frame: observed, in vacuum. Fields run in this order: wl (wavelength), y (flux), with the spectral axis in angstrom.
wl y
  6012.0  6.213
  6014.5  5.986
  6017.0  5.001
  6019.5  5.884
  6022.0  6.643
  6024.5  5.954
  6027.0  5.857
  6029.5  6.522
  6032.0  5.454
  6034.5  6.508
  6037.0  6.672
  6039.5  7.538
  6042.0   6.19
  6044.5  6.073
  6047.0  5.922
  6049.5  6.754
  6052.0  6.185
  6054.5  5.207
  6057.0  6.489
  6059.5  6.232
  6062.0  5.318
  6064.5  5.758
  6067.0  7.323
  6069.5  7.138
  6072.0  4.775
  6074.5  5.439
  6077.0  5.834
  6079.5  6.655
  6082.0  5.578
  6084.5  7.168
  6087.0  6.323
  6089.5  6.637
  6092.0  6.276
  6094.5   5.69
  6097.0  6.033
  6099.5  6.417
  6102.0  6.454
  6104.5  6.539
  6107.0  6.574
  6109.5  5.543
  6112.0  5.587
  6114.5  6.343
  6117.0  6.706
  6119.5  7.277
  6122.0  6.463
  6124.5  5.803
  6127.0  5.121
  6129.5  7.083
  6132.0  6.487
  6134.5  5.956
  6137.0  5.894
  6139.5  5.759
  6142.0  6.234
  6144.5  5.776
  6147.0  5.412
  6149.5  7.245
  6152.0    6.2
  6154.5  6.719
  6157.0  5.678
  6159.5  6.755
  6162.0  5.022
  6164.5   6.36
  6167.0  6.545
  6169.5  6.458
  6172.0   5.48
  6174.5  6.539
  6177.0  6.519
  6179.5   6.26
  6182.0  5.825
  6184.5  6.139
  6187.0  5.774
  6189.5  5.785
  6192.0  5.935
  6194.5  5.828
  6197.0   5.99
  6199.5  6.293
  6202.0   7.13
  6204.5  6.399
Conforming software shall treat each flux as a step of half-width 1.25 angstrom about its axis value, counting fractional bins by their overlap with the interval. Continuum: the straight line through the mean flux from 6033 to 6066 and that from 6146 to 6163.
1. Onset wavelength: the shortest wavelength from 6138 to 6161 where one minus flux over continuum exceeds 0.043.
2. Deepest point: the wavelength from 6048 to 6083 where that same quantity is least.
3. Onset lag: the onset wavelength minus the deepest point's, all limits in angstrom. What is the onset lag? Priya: 72.5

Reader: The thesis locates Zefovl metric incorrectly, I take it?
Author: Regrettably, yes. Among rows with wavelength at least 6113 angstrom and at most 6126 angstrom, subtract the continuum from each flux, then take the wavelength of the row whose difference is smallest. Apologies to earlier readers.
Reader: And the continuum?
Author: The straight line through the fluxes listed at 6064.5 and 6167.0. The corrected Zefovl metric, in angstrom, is 6124.5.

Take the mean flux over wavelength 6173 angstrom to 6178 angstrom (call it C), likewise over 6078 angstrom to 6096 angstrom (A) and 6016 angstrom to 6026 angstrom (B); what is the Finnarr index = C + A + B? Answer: 18.7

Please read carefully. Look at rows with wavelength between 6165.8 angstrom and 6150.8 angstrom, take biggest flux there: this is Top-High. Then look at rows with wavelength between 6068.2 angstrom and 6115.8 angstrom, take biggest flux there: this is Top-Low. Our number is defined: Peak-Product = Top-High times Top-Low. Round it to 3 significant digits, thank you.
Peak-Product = 48.4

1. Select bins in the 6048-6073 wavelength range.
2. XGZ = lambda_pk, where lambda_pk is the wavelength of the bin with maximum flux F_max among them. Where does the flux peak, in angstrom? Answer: 6067.0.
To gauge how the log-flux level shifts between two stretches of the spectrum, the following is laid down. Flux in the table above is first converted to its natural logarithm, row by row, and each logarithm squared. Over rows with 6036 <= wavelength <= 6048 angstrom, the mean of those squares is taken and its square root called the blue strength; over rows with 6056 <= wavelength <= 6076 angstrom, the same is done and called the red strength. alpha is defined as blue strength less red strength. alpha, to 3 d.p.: 0.069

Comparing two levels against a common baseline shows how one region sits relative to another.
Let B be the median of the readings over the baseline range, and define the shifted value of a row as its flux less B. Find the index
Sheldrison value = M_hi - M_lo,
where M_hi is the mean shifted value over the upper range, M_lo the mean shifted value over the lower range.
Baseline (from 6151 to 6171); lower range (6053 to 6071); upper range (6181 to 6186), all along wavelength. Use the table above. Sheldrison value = -0.2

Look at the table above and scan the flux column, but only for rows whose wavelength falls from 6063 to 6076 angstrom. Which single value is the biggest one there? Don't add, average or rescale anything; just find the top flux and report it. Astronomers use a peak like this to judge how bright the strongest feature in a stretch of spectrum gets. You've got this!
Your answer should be 7.323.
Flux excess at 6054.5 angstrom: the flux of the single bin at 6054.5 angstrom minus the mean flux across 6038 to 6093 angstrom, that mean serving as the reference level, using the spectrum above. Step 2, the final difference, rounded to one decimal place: -1.0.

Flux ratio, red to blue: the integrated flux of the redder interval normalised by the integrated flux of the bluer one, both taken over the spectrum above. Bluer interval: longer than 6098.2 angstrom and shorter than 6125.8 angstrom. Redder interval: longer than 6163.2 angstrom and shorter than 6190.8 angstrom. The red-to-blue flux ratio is 1.0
